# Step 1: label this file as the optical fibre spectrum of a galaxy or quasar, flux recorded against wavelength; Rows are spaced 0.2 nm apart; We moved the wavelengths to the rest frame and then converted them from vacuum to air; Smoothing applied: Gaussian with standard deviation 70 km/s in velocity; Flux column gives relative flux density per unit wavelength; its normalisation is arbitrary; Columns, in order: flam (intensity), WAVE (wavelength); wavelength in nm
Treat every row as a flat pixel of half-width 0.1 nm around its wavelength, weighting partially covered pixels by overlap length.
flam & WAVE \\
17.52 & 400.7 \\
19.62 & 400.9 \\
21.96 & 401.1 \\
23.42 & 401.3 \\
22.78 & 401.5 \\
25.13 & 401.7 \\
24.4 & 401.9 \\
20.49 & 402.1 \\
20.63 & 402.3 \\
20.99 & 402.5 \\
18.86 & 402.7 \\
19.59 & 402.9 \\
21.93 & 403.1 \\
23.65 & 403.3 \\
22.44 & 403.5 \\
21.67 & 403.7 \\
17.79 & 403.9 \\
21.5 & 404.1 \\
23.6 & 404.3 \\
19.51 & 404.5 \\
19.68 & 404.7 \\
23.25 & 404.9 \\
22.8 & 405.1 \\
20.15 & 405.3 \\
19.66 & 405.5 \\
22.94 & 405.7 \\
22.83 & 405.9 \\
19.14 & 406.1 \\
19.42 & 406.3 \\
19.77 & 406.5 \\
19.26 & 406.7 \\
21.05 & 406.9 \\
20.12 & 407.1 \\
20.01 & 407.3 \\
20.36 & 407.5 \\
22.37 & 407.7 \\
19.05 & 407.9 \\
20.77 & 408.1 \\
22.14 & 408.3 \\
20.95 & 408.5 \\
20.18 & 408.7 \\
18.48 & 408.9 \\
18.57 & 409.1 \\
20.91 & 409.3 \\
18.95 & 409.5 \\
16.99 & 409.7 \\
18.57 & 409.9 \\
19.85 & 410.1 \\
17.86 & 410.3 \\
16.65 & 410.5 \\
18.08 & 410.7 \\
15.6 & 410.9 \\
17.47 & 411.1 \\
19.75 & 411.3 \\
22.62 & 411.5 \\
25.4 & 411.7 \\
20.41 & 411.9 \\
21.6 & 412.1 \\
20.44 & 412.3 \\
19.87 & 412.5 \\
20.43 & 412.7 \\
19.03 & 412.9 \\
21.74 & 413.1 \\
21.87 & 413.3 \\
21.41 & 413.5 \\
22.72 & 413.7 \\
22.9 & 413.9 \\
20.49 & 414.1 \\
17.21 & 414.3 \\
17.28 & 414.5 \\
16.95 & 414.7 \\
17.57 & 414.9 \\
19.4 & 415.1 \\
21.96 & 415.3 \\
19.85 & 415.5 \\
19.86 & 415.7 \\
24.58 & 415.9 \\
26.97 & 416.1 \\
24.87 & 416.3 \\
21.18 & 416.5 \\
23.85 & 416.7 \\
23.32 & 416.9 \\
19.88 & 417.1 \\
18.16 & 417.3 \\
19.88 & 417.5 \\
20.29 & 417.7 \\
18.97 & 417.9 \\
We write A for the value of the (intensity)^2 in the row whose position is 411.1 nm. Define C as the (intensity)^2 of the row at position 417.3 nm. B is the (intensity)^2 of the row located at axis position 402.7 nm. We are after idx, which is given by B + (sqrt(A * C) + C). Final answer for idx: 1003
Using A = 305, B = 356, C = 330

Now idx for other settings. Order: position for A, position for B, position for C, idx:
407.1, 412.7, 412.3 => 1246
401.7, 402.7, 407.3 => 1259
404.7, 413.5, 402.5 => 1312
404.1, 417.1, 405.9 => 1407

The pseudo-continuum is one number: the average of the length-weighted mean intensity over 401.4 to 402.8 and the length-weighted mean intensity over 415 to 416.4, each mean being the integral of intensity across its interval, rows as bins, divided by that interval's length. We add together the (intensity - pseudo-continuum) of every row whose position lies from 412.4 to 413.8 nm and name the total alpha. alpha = -8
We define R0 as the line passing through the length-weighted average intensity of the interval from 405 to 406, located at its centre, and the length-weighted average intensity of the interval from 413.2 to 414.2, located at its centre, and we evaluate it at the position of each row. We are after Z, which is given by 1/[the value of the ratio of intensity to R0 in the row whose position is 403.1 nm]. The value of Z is 0.99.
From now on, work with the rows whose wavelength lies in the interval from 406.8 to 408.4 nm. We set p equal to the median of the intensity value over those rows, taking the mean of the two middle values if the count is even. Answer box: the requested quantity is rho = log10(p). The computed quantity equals 1.31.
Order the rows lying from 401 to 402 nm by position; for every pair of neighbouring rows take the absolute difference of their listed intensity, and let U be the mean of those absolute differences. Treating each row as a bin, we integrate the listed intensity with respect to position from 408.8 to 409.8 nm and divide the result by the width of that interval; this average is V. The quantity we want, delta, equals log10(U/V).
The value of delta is -1.16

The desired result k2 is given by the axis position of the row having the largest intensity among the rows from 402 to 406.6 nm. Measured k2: 403.3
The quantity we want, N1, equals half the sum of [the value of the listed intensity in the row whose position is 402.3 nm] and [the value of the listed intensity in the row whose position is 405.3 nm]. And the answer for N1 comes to 20.4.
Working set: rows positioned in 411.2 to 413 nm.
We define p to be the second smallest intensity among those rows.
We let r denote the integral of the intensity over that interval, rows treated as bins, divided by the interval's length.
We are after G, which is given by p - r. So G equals -1.3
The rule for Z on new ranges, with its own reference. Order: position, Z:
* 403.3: 0.91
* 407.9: 1.14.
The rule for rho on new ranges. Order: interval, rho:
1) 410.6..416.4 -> 1.31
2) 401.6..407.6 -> 1.31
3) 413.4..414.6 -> 1.32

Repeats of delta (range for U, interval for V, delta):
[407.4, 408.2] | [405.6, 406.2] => -0.96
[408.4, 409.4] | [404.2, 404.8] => -1.23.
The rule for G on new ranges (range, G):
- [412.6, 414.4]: -1.8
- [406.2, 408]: -0.9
